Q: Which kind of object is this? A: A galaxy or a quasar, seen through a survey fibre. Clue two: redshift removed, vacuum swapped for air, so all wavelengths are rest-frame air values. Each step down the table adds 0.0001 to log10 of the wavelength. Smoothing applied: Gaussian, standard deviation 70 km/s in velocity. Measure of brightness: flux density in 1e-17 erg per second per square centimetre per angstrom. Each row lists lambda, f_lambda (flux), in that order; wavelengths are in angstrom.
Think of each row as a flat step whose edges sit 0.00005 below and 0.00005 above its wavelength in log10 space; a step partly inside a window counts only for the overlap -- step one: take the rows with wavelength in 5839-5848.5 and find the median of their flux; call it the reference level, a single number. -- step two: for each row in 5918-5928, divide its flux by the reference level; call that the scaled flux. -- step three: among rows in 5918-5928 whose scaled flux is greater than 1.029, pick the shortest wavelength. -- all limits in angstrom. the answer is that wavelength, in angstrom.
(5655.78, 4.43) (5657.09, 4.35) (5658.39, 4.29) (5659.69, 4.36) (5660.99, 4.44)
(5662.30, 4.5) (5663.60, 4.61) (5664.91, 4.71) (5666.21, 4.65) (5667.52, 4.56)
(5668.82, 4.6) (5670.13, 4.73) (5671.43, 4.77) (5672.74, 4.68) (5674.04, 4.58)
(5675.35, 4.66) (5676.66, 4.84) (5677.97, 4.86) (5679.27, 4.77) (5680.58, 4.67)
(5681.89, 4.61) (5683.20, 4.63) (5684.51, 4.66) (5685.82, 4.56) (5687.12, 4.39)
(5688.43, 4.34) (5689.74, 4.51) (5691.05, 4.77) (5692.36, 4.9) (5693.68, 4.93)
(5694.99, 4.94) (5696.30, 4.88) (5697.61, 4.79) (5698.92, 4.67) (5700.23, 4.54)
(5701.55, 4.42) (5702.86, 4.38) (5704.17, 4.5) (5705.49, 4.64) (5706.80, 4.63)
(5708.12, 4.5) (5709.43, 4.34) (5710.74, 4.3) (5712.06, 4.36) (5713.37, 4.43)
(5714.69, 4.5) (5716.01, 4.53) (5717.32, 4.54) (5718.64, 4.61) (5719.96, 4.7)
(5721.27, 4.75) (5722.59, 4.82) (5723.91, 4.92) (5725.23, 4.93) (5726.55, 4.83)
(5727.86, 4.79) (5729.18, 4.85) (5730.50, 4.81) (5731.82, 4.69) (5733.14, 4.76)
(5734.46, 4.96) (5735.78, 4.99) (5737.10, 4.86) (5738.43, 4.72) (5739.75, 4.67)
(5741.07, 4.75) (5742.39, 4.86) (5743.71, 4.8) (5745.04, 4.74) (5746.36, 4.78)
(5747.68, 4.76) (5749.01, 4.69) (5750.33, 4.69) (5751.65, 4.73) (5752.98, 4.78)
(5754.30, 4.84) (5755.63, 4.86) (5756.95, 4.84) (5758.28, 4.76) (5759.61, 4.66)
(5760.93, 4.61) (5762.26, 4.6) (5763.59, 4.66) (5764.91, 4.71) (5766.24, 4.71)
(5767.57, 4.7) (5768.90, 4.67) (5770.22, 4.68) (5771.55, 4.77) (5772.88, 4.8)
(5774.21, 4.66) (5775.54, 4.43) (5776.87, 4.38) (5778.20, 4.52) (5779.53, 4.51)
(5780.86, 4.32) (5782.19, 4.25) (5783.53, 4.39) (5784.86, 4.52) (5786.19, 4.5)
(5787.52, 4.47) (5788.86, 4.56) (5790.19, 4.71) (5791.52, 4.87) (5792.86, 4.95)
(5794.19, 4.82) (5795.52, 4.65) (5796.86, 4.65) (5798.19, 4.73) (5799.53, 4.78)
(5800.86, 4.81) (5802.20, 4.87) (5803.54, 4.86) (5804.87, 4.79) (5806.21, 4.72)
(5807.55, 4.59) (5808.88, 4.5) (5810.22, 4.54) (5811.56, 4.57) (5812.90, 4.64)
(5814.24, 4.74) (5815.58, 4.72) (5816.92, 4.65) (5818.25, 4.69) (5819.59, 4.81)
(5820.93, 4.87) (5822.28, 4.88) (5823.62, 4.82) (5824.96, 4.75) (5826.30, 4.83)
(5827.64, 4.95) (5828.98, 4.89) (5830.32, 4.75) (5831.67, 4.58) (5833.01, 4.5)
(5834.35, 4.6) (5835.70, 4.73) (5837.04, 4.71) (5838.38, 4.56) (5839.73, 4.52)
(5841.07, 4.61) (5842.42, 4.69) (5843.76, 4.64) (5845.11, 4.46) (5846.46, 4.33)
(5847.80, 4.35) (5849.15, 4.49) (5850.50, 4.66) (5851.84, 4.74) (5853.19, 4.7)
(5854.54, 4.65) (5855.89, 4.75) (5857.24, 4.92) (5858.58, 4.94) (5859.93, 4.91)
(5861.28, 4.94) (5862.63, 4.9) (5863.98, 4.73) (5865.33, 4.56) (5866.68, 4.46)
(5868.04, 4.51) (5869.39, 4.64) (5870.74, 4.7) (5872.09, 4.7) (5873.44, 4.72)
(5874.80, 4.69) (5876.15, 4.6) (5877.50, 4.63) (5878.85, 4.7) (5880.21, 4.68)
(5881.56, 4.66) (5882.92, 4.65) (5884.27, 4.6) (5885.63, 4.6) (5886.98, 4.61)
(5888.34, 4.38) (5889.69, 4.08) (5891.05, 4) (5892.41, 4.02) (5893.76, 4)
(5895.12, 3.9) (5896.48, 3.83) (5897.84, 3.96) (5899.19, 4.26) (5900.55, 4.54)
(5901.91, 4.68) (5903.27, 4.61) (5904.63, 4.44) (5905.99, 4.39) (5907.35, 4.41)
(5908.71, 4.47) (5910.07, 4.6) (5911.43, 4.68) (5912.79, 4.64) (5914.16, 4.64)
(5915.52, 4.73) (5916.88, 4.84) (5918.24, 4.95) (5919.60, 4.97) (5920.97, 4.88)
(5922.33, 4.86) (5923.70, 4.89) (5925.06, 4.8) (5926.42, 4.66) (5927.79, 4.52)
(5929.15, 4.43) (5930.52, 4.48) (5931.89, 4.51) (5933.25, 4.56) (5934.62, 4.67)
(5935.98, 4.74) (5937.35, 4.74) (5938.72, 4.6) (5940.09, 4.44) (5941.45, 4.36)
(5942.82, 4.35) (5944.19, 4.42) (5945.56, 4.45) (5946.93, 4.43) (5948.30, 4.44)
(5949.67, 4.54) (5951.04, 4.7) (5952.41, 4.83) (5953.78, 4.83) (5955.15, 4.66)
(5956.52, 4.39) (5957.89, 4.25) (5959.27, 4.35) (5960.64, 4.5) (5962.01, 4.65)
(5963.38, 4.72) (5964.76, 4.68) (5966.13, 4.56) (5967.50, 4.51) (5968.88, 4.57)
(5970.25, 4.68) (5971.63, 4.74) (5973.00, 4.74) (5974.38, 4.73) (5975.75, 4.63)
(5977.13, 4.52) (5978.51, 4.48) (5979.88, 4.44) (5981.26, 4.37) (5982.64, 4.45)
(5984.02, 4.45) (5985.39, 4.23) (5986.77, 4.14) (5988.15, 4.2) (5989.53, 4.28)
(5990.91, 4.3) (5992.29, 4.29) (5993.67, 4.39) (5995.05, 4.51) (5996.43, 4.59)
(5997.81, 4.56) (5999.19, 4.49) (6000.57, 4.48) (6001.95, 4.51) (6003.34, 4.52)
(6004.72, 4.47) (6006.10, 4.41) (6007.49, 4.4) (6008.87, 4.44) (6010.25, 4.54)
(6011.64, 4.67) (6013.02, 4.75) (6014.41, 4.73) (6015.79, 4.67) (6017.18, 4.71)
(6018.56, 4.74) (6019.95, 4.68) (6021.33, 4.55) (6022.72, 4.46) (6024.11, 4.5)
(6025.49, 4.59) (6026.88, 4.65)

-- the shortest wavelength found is 5918.24 angstrom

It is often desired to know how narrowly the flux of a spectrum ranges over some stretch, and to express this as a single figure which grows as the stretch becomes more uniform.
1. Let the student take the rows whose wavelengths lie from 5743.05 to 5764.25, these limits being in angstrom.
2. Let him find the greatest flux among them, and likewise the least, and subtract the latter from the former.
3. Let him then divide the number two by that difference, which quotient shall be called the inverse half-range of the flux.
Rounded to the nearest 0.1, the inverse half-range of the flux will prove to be 7.7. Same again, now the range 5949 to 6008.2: 2.9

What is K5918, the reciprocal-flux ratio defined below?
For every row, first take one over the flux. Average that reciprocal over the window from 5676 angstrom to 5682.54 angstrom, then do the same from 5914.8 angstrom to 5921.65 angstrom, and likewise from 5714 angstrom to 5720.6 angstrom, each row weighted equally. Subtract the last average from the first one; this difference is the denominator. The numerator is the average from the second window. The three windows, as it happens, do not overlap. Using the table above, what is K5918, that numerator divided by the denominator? -26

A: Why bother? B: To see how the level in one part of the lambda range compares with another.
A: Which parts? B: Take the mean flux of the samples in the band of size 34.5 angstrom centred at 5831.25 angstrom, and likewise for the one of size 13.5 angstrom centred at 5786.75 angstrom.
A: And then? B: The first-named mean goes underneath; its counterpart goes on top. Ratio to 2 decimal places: 0.97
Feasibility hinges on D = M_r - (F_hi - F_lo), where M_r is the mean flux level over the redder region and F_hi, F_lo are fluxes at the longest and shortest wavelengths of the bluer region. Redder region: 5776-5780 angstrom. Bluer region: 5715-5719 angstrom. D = 4.4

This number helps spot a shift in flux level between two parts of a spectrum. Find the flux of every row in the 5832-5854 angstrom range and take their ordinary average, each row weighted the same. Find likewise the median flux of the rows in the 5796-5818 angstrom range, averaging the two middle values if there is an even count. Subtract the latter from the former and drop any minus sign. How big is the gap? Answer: 0.1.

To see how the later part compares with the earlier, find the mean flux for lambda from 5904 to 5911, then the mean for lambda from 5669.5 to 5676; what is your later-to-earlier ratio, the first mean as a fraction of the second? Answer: 0.95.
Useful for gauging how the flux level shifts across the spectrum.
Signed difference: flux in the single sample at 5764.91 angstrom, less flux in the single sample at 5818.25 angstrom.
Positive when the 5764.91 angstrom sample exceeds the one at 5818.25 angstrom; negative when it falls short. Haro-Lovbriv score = 0.020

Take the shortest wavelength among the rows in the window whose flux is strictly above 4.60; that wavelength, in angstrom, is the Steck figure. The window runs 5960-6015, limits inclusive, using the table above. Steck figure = 5962.01 angstrom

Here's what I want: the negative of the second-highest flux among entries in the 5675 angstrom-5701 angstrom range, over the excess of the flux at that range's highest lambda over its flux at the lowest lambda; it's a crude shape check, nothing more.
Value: 41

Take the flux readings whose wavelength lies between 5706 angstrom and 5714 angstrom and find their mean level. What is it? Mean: 4.43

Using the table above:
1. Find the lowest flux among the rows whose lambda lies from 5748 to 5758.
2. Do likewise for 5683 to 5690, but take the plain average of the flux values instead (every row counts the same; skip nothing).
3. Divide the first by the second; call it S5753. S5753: 1.039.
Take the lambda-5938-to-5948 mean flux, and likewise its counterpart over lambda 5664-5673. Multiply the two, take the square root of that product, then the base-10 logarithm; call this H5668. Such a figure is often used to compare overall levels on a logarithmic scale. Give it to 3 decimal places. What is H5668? 0.658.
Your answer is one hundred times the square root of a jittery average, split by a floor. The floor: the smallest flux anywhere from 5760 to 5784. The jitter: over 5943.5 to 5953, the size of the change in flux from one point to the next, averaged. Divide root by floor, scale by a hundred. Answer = 6.4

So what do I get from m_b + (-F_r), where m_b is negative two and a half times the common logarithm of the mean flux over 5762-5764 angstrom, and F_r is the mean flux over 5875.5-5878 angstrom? -6.28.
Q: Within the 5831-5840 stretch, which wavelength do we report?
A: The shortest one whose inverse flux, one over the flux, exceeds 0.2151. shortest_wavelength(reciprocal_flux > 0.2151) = 5831.67 angstrom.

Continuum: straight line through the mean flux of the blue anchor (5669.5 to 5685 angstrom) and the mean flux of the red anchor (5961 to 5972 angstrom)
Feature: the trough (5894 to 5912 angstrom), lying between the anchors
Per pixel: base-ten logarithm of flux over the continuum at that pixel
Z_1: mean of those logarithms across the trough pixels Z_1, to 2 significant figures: -0.029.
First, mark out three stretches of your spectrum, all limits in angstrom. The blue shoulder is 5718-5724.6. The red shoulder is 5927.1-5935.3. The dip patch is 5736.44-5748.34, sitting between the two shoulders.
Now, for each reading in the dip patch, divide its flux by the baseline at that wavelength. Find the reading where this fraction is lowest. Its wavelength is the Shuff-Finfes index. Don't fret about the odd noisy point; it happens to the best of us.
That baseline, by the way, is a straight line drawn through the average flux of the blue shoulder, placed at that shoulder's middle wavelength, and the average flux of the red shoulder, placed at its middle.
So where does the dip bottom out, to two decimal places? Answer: 5739.75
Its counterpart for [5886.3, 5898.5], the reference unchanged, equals 5896.48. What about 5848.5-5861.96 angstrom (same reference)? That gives 5849.15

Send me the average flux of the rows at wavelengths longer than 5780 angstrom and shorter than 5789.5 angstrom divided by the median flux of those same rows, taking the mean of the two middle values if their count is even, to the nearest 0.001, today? 0.991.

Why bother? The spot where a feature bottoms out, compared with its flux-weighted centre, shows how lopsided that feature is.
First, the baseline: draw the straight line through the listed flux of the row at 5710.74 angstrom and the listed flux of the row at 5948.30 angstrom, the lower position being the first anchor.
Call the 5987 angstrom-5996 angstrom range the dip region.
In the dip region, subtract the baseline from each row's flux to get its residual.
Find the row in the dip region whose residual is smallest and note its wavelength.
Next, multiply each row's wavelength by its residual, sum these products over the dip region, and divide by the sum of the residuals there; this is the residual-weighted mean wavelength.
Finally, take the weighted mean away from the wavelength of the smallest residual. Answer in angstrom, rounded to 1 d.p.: -1.9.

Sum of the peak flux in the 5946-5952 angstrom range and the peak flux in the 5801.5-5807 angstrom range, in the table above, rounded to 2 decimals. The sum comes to 9.57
